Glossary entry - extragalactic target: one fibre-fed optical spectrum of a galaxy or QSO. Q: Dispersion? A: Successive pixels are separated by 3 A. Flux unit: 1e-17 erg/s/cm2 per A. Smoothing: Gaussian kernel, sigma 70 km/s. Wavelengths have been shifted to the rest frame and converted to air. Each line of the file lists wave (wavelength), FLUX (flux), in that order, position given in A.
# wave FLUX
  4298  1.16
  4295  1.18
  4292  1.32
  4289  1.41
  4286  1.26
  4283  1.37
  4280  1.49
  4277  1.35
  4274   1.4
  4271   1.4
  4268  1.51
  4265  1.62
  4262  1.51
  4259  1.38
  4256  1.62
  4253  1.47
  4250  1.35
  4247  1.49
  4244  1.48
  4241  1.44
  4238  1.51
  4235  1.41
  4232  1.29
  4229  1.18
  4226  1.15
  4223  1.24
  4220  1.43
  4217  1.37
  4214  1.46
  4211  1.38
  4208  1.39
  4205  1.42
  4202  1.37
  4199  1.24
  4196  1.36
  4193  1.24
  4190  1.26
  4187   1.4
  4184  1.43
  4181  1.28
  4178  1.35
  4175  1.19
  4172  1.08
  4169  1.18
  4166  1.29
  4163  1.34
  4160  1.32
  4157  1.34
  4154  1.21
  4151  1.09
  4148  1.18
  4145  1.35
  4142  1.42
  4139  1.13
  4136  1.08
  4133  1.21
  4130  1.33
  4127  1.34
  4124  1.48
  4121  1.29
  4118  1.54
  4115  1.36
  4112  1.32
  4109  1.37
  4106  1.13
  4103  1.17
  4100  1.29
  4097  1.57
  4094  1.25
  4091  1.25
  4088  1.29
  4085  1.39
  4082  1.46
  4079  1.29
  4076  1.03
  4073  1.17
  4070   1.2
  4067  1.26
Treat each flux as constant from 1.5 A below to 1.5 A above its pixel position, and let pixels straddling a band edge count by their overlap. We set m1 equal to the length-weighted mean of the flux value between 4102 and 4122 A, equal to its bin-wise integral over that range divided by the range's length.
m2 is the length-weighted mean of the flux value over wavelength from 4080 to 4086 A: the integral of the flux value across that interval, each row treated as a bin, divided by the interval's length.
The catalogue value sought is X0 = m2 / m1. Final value 1.08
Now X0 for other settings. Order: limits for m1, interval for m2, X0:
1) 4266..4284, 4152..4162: 0.90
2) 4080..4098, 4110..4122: 1.01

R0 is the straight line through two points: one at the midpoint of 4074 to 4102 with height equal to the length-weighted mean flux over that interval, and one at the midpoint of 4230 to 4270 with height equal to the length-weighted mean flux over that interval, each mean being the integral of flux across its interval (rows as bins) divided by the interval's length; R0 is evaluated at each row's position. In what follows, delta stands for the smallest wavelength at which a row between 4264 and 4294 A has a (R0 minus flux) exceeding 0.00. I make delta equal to 4271 A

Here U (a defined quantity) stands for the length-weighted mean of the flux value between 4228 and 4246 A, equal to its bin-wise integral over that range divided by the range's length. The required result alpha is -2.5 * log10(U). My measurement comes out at -0.360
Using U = 1.39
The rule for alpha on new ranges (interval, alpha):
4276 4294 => -0.335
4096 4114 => -0.287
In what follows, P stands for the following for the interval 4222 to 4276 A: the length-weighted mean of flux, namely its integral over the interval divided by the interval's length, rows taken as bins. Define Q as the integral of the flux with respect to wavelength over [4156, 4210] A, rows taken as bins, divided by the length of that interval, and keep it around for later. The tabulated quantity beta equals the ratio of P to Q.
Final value 1.08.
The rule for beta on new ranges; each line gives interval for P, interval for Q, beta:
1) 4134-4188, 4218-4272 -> 0.89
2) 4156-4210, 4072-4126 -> 0.99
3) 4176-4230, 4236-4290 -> 0.92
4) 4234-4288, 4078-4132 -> 1.08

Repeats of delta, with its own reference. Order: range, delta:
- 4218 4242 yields 4220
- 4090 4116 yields 4091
